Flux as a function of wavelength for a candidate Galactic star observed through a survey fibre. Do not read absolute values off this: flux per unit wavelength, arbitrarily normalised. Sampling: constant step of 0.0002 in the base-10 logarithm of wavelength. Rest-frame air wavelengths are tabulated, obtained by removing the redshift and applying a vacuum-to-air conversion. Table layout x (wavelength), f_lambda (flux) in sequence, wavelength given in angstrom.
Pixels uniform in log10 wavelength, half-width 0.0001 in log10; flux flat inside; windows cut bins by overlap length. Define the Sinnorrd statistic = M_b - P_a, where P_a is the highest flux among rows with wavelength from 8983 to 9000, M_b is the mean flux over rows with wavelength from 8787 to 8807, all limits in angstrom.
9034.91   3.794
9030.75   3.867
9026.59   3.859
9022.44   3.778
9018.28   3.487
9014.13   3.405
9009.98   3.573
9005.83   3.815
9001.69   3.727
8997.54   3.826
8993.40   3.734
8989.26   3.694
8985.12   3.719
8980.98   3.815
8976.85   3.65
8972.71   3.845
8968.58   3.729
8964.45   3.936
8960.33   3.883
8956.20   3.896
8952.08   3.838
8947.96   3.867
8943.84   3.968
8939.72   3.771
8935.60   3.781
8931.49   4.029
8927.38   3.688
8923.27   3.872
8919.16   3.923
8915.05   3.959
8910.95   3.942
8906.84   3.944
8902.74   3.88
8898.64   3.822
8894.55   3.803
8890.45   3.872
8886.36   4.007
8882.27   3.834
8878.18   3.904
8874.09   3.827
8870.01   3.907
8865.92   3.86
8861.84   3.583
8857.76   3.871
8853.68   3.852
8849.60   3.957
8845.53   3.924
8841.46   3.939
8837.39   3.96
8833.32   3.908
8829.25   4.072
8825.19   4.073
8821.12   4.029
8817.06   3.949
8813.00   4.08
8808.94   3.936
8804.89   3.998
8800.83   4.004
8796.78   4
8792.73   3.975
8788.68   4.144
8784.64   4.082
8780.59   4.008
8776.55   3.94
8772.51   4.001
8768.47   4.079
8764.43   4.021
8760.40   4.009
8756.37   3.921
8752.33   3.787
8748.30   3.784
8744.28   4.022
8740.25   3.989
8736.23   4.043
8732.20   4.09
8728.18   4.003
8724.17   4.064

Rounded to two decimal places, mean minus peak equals 0.20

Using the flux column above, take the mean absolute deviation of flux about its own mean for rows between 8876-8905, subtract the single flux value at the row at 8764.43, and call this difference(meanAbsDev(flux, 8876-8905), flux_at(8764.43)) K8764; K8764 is -3.97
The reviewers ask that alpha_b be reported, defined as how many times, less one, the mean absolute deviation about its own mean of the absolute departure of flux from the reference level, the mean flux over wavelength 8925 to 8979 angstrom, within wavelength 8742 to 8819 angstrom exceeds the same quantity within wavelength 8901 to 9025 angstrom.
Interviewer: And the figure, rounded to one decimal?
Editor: -0.2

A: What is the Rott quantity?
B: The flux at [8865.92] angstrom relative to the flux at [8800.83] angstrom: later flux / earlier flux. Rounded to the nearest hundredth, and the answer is 0.96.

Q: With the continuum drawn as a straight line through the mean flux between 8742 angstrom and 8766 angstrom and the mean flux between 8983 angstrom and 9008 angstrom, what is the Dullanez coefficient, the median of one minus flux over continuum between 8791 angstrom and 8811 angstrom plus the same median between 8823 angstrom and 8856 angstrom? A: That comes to -0.050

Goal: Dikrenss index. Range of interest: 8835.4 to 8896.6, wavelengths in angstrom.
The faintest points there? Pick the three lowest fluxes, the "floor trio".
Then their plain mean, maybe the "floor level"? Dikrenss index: 3.74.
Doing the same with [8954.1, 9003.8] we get 3.69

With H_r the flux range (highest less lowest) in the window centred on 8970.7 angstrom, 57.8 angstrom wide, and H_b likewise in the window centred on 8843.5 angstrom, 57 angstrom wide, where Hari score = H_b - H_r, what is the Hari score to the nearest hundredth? 0.17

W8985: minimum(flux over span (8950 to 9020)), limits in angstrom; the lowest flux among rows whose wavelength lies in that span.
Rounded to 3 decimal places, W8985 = 3.405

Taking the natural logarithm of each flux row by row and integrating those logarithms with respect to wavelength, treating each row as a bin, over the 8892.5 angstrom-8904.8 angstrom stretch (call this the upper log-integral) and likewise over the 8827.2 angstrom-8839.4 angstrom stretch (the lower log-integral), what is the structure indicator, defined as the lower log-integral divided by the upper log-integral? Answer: 1.02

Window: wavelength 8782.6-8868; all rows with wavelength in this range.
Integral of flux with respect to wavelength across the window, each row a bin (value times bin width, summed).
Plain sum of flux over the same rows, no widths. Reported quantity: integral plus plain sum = 421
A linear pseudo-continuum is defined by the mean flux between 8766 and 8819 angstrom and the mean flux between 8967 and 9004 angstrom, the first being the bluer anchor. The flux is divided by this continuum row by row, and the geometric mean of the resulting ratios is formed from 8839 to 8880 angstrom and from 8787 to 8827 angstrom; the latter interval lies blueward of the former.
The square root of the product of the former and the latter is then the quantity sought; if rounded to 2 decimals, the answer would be 1.00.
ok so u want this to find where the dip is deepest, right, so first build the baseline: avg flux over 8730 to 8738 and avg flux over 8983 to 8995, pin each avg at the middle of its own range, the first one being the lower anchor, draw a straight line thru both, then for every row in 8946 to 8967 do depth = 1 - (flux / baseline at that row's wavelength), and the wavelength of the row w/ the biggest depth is 8952.08 angstrom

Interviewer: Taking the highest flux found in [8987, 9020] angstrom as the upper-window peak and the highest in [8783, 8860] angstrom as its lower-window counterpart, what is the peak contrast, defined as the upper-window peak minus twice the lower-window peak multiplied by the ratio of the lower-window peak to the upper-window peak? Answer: -5.2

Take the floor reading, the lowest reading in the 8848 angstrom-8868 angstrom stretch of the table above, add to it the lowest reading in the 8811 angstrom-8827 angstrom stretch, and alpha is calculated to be 7.53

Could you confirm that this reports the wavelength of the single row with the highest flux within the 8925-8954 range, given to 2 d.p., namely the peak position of 8931.49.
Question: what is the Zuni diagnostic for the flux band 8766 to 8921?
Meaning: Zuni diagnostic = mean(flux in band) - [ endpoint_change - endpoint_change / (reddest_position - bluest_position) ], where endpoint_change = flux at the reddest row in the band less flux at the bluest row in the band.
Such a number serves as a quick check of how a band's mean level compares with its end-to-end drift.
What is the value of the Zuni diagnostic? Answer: 4.10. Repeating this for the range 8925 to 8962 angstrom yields 3.67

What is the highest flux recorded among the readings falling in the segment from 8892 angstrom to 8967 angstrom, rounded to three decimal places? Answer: 4.029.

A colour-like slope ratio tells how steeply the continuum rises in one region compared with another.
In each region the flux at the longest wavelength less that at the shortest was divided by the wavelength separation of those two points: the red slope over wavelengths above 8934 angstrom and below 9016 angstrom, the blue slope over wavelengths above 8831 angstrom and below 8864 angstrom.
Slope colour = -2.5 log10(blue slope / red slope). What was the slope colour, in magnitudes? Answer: -0.9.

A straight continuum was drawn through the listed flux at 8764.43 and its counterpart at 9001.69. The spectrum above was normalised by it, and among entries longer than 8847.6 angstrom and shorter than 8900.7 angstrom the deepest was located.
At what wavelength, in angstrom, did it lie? 8861.84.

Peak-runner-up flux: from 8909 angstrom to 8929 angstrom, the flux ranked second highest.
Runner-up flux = 3.942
